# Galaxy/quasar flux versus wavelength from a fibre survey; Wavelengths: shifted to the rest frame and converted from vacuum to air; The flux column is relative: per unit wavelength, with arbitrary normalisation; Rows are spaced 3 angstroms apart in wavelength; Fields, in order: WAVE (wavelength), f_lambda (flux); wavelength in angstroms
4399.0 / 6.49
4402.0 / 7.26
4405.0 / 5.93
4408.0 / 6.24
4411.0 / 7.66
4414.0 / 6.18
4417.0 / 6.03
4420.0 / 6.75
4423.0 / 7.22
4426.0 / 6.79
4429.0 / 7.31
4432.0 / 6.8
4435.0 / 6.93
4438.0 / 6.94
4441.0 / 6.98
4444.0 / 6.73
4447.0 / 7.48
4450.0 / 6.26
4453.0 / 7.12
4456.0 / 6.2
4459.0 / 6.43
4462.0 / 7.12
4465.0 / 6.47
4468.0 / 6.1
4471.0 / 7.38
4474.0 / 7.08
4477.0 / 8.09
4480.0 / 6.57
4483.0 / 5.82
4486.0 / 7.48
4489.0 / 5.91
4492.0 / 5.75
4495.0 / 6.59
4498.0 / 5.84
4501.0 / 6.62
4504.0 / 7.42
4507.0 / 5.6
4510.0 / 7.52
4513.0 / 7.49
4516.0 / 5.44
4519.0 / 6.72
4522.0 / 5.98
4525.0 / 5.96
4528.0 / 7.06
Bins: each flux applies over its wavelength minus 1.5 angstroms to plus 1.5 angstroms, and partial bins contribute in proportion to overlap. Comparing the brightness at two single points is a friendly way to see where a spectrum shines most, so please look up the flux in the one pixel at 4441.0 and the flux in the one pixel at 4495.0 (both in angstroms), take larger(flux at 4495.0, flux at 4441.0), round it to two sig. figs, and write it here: 7.0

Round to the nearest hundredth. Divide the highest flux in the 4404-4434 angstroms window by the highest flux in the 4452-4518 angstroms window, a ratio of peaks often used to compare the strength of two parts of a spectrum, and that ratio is 0.95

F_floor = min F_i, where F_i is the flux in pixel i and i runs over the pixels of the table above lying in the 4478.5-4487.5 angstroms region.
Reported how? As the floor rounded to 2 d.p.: 5.82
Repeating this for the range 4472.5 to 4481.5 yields 6.57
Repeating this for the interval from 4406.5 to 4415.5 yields 6.18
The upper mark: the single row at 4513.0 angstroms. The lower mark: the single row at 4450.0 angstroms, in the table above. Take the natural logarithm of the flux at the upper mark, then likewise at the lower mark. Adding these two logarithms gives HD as 3.85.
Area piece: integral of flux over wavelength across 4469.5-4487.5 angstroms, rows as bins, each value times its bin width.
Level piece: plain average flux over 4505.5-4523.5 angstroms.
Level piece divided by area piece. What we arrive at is 0.051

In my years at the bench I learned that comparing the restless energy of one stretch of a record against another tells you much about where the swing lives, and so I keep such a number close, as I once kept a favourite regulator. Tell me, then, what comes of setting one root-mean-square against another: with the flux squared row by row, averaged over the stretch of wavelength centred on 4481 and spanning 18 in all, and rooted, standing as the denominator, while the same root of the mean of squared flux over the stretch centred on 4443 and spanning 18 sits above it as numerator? 1.00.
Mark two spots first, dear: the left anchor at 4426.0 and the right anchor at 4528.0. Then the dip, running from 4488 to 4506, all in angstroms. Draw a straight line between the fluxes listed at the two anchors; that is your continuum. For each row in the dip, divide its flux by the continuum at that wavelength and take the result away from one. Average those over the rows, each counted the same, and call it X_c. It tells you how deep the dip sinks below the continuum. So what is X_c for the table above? 0.09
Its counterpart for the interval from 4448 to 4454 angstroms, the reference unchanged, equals 0.02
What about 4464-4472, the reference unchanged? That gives 0.04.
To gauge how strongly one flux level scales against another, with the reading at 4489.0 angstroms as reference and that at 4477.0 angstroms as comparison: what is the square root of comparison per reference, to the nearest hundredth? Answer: 1.17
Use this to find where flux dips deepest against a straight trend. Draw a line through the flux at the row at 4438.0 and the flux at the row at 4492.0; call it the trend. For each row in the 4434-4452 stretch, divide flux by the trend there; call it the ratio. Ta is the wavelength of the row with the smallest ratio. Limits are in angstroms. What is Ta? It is 4450.0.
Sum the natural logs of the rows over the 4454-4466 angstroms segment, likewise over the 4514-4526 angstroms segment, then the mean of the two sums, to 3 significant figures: 7.34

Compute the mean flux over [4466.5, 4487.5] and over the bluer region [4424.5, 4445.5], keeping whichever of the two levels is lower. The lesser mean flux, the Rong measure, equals 6.93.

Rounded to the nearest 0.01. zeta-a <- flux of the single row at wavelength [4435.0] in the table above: 6.93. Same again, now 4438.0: 6.94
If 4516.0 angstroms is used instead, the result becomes 5.44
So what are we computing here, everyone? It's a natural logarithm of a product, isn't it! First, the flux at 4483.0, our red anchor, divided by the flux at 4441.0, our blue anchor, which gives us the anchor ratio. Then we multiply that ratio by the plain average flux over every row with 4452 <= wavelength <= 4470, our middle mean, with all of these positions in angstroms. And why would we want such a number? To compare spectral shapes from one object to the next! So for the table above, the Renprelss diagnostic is 1.70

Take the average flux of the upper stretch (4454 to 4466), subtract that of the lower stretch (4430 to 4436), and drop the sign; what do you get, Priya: 0.31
